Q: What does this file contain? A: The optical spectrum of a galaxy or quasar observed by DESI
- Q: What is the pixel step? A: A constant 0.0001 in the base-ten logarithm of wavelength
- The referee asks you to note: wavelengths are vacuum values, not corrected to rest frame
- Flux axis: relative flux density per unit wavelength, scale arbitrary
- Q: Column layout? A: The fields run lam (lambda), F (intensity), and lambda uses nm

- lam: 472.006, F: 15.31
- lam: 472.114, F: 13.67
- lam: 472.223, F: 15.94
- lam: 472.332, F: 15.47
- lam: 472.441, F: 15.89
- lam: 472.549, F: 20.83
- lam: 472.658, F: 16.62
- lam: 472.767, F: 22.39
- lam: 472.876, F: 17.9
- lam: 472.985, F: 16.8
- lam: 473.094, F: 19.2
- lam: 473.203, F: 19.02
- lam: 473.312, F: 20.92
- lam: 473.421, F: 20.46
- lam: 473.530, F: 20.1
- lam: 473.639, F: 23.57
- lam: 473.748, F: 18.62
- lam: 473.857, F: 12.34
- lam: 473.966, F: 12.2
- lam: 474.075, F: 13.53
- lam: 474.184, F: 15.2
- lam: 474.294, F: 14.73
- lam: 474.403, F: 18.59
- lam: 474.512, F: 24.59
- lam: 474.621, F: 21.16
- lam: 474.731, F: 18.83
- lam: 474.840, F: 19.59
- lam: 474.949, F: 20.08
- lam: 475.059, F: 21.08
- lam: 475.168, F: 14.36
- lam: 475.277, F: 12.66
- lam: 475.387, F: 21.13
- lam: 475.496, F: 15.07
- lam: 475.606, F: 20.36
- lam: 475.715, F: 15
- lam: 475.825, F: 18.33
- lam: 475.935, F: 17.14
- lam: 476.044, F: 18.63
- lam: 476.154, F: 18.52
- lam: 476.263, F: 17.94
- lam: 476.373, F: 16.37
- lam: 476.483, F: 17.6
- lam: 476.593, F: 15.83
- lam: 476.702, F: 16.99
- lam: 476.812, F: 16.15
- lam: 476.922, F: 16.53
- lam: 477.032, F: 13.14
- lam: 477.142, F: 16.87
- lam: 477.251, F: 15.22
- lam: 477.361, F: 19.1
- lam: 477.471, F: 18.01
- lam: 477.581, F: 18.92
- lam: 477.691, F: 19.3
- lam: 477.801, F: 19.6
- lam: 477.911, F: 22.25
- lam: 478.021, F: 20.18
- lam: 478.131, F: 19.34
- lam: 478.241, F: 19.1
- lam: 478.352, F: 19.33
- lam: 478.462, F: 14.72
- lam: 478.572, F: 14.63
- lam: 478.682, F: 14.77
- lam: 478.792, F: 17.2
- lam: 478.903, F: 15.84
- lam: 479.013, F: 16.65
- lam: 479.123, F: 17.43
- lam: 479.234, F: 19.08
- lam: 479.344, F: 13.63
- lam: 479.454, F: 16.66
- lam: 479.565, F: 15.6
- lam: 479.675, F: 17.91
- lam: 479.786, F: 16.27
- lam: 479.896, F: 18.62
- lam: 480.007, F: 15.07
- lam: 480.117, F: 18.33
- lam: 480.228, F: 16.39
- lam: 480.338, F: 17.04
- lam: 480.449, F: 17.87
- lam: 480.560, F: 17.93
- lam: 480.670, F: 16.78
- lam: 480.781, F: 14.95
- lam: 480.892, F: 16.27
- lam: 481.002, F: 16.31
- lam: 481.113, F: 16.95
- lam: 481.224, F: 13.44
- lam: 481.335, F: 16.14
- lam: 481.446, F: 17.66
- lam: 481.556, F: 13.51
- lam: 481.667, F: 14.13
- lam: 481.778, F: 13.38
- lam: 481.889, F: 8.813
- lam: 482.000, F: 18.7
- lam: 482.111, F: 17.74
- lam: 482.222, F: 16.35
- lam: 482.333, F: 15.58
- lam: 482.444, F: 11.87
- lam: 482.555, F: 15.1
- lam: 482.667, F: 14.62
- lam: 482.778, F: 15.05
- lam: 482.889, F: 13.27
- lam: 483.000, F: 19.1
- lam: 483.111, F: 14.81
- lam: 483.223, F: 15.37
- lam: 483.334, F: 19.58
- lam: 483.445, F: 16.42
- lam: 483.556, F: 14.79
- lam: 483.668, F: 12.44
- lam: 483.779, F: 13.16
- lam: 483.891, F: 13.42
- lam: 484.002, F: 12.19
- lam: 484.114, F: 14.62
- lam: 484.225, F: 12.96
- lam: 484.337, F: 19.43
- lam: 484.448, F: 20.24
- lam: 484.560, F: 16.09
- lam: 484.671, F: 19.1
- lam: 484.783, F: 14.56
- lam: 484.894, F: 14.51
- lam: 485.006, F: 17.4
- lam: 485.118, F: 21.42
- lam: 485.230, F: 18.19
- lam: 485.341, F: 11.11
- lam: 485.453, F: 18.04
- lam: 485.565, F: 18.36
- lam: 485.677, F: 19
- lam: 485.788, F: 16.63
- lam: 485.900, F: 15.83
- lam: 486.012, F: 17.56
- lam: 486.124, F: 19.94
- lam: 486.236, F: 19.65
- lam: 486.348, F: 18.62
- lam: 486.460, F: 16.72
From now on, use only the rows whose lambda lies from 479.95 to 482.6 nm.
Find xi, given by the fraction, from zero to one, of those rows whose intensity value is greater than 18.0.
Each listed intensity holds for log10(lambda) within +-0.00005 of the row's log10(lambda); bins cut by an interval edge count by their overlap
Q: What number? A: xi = 0.1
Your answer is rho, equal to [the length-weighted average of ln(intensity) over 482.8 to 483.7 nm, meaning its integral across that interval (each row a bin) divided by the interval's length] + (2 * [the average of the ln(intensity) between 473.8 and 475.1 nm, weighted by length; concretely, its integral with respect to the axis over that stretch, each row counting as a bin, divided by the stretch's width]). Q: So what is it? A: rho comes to 8.44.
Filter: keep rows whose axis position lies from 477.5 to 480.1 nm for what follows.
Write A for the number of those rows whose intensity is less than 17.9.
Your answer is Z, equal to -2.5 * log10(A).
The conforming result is -2.7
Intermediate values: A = 12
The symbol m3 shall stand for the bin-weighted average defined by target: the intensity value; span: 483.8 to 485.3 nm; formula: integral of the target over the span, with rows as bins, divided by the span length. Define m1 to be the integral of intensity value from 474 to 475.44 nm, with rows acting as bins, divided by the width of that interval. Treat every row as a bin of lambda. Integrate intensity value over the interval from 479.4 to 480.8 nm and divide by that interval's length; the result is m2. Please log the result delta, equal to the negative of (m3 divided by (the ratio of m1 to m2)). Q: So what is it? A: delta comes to -15.3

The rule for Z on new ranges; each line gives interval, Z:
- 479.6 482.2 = -3.1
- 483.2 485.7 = -2.9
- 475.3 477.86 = -2.7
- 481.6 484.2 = -3.3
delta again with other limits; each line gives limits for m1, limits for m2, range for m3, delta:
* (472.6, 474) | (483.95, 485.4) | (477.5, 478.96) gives -15.9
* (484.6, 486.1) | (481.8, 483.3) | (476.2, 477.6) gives -14.8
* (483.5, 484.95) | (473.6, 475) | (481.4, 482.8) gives -17.4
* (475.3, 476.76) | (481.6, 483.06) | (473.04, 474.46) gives -15.0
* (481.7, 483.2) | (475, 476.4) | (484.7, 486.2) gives -20.1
